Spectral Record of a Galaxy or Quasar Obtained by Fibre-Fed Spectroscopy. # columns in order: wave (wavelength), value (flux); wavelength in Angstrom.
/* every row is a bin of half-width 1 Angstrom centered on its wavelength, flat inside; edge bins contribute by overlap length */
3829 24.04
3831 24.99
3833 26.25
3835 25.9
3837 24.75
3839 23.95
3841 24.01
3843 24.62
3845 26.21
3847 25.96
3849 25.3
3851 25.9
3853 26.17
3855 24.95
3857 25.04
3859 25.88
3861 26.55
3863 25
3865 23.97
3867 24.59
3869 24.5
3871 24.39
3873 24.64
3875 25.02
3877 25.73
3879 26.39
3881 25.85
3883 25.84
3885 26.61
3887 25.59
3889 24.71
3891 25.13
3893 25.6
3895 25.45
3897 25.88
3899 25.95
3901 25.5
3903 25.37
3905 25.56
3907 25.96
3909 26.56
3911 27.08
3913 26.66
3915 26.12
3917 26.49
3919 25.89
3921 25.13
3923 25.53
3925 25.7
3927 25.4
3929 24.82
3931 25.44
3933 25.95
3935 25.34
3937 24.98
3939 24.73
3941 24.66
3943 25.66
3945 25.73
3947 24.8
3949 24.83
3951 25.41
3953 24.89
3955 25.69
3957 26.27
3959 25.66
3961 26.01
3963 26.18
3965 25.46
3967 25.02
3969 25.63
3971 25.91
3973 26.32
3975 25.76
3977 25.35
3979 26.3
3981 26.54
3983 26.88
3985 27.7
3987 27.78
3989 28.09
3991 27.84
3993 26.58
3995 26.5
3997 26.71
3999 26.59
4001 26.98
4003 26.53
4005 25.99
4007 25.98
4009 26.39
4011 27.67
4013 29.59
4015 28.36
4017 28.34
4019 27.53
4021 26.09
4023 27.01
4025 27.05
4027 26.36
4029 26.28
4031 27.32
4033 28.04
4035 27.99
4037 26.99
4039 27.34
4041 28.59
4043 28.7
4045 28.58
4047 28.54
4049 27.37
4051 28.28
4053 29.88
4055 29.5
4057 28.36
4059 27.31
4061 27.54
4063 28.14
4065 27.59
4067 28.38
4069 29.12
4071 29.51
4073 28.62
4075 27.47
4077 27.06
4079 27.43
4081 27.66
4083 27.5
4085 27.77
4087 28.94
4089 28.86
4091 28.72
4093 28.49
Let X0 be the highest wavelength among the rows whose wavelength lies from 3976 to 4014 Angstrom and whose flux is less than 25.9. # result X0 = 3977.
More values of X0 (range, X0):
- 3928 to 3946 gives 3945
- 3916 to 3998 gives 3977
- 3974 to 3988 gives 3977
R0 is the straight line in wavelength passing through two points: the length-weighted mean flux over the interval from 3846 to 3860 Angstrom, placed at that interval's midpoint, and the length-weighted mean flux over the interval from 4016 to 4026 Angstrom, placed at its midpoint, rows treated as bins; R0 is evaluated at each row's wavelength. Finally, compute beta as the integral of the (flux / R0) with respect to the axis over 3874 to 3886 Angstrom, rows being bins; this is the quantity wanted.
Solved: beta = 12.0 Angstrom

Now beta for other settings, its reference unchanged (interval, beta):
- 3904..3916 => 12.1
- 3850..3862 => 12.1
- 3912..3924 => 11.9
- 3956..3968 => 11.6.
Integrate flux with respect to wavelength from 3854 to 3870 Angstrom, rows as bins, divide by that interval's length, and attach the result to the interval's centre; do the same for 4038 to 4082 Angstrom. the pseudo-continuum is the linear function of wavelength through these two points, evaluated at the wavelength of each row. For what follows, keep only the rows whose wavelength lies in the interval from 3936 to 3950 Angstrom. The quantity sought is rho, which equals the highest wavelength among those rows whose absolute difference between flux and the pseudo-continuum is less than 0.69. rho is 3945 Angstrom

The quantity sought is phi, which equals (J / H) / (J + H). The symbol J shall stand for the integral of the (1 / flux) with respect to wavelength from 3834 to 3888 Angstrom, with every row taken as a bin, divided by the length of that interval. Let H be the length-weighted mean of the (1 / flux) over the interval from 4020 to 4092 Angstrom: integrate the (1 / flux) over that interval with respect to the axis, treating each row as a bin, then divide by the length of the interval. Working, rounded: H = 0.0358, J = 0.0396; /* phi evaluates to 14.6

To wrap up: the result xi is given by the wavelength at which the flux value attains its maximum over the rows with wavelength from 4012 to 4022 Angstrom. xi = 4013 Angstrom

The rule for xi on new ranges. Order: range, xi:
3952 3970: 3957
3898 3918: 3911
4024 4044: 4043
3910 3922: 3911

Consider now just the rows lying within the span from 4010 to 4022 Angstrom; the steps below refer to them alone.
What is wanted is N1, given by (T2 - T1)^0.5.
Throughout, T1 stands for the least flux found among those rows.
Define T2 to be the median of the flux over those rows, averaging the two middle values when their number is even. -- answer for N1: 1.38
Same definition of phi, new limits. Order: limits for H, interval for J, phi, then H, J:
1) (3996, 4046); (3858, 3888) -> 14.1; 0.0366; 0.0395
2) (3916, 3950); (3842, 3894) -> 12.7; 0.0395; 0.0394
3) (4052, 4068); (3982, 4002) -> 14.5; 0.0353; 0.0368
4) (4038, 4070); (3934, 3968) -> 14.9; 0.0353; 0.0394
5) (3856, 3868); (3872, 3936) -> 12.4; 0.0398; 0.0389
